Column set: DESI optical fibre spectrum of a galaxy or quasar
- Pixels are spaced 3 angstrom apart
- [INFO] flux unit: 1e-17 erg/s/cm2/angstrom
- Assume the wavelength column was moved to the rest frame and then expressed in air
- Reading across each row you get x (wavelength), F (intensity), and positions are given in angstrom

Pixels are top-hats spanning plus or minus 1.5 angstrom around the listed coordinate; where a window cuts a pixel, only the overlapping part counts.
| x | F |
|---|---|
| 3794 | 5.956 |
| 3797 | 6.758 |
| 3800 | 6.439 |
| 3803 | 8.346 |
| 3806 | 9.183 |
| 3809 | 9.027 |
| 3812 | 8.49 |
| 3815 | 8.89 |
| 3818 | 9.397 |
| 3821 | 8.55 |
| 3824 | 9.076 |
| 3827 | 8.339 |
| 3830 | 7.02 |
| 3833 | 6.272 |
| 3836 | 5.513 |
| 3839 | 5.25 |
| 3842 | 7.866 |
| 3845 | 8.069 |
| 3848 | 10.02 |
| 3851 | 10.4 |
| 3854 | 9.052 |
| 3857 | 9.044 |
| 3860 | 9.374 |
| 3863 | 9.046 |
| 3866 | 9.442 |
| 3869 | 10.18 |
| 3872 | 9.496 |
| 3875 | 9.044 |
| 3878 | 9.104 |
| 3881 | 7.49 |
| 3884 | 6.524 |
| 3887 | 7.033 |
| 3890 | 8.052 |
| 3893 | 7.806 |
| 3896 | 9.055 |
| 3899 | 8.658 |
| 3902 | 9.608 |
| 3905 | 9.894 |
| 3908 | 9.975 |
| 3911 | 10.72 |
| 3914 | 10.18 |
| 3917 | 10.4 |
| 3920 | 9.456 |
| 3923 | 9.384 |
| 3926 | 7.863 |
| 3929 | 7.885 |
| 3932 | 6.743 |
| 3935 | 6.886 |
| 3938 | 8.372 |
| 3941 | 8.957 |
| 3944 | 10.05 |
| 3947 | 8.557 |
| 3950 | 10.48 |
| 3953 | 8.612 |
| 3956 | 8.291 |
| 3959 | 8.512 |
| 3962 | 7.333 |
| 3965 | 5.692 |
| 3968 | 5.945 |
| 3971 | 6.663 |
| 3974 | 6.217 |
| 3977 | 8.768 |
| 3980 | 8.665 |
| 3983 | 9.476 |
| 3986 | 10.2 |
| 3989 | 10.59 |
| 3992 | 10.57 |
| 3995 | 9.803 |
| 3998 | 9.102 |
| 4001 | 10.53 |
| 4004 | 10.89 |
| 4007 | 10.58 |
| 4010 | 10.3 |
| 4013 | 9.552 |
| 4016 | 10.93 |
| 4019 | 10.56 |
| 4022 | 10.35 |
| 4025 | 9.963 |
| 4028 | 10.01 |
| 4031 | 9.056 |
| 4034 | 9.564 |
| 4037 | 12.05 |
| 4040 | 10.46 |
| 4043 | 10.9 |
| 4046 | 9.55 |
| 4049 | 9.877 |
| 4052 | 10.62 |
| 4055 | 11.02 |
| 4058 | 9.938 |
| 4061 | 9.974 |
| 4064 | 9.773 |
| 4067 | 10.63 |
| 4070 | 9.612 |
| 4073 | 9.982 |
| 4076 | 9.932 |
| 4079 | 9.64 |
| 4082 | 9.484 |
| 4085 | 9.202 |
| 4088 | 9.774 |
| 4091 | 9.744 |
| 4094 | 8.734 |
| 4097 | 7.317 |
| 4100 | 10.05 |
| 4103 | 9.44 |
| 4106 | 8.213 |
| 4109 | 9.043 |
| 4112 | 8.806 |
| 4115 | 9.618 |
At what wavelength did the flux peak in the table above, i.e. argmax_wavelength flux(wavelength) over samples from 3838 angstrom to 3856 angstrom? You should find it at 3851 angstrom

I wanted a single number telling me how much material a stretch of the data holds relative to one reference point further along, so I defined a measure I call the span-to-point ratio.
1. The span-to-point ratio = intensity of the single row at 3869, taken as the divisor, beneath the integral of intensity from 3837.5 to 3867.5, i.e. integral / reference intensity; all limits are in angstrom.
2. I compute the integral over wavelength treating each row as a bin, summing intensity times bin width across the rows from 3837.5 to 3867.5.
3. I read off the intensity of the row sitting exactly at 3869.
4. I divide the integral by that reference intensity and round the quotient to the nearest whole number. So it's 26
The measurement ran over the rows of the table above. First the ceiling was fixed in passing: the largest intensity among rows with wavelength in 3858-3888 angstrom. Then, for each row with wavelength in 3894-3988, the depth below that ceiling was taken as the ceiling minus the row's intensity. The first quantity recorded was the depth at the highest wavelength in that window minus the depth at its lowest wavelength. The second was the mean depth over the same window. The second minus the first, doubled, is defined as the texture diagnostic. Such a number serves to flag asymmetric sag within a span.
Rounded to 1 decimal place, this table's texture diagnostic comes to 5.4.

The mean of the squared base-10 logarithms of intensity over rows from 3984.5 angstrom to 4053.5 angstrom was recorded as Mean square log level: 1.02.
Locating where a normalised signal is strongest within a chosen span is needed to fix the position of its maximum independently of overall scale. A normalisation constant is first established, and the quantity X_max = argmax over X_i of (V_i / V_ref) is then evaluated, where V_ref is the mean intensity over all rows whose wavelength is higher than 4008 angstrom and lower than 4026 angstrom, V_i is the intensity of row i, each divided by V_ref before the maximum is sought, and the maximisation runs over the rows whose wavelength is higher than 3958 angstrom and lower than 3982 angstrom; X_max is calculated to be 3977 angstrom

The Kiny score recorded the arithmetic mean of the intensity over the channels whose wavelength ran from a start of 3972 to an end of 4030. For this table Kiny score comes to 9.8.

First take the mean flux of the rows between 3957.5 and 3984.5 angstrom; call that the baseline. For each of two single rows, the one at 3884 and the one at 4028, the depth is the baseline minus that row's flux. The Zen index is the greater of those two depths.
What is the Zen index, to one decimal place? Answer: 1.0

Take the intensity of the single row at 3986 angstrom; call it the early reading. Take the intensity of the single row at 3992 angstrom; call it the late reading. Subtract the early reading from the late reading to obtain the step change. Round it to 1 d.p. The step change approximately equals 0.4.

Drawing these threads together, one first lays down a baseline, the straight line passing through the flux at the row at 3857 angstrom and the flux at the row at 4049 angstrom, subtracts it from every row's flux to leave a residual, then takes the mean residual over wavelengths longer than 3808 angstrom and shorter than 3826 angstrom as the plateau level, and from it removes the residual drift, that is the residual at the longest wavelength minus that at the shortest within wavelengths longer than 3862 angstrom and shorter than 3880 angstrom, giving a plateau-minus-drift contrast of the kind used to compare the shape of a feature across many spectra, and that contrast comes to 0.0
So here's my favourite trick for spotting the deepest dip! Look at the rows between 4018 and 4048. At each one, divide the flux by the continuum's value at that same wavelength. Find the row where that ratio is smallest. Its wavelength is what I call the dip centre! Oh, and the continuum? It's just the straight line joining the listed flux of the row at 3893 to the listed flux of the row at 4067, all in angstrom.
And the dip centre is 4031 angstrom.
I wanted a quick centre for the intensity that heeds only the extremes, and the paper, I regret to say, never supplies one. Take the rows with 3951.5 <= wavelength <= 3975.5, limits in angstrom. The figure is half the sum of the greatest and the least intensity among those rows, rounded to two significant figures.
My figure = 7.2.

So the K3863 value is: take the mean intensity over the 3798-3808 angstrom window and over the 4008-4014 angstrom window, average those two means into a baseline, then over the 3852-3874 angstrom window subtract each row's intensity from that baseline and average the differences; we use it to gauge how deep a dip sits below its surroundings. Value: -0.4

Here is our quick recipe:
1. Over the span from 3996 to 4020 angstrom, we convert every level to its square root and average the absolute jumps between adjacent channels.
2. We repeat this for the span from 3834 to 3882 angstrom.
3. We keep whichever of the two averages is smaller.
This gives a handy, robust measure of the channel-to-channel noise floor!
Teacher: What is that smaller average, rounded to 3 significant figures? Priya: 0.109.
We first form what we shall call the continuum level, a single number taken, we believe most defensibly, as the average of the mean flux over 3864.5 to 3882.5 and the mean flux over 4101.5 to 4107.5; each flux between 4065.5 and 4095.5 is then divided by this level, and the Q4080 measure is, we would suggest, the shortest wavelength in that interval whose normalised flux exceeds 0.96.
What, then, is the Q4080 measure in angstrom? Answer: 4067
